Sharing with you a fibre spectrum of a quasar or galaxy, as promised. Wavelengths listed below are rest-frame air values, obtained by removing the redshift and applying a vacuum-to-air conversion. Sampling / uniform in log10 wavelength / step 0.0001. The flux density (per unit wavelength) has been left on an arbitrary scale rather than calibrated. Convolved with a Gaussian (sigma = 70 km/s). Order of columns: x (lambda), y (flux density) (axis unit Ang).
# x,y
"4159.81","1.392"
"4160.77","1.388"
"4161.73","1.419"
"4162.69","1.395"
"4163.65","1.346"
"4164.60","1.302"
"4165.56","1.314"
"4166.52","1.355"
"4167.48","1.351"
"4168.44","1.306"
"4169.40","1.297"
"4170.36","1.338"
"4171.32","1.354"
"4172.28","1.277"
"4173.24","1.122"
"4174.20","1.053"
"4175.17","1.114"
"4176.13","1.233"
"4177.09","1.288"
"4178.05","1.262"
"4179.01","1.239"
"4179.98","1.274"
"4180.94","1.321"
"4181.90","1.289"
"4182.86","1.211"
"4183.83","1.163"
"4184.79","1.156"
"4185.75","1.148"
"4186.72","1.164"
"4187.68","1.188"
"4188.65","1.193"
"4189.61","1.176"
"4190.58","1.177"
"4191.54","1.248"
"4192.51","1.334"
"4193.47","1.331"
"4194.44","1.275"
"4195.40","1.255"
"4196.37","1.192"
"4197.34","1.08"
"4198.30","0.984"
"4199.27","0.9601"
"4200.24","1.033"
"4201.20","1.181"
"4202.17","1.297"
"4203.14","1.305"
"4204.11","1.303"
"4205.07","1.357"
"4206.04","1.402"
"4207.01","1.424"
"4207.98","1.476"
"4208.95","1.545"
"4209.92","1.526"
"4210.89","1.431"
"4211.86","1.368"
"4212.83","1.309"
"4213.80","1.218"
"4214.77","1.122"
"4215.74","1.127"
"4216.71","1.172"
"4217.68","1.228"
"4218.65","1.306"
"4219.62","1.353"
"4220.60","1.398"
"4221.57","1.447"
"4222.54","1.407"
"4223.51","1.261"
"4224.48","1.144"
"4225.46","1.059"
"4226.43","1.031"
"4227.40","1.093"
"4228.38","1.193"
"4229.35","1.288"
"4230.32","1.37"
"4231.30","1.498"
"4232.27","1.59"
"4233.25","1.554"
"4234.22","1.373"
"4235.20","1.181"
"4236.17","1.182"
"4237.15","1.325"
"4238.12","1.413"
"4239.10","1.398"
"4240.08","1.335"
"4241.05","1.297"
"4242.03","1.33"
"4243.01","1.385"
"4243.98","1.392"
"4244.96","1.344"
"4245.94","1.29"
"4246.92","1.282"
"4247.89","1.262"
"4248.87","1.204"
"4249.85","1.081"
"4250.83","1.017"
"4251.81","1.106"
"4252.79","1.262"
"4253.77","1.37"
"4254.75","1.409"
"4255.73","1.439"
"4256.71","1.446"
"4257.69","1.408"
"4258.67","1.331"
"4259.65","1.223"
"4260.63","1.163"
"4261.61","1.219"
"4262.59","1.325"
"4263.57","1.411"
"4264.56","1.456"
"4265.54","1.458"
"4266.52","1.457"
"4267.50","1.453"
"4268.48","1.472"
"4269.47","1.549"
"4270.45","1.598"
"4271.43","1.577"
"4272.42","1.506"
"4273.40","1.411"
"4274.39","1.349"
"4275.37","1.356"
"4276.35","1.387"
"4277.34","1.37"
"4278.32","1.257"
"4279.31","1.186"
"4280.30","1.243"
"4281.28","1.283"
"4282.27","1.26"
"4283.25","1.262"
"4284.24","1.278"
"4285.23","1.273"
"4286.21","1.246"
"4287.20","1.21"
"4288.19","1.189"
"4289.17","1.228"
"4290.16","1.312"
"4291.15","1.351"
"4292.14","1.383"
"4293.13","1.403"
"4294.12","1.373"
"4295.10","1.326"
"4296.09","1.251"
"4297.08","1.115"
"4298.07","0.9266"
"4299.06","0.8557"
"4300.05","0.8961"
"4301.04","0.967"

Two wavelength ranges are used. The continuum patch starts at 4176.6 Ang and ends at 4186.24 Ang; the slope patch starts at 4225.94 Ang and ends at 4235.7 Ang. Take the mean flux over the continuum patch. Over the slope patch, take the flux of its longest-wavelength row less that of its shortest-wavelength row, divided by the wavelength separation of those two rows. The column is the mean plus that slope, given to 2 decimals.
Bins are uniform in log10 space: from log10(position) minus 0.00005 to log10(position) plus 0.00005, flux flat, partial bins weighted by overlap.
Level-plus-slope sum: 1.25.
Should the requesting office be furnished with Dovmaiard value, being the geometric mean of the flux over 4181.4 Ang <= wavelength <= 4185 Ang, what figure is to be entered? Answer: 1.20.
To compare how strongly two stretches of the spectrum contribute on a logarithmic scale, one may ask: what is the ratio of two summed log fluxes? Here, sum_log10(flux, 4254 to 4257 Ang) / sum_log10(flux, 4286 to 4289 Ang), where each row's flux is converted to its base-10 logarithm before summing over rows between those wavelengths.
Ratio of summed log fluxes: 1.84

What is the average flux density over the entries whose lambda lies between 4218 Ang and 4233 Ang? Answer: 1.30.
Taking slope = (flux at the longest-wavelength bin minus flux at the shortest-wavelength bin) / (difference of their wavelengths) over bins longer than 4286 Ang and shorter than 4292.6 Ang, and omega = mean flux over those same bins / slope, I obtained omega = 55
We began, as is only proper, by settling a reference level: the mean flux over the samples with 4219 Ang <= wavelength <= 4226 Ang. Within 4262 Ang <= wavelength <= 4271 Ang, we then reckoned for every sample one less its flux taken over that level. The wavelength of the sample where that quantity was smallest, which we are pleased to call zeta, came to 4270.45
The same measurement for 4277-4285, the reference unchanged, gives 4277.34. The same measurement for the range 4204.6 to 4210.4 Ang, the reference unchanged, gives 4208.95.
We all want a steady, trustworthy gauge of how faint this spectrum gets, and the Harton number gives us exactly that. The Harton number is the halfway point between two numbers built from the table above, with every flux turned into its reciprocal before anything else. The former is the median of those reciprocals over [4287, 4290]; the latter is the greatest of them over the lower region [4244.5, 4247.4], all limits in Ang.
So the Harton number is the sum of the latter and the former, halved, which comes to 0.803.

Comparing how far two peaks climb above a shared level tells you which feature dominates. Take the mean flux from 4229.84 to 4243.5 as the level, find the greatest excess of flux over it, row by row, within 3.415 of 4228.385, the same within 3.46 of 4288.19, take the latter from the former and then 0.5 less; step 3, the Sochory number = -0.35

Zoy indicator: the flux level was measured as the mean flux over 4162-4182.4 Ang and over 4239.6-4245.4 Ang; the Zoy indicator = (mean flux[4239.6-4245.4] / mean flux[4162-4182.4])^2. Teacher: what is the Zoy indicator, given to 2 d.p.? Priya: 1.11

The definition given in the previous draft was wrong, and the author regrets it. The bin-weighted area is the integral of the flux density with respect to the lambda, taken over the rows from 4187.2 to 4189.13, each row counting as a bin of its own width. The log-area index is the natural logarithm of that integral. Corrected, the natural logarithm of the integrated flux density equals 0.83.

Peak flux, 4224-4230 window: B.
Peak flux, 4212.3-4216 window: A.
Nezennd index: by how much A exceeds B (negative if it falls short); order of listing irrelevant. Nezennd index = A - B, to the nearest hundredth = 0.02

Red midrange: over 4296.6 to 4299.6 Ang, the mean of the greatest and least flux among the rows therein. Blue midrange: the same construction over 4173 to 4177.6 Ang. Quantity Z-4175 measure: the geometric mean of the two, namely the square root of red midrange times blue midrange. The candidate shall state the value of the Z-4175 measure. 1.07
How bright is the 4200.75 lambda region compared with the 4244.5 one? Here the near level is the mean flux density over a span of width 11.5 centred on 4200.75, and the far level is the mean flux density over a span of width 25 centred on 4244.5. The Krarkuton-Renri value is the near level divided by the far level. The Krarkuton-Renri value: 0.91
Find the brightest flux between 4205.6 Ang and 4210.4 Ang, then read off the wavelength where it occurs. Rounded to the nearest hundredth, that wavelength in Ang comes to 4208.95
